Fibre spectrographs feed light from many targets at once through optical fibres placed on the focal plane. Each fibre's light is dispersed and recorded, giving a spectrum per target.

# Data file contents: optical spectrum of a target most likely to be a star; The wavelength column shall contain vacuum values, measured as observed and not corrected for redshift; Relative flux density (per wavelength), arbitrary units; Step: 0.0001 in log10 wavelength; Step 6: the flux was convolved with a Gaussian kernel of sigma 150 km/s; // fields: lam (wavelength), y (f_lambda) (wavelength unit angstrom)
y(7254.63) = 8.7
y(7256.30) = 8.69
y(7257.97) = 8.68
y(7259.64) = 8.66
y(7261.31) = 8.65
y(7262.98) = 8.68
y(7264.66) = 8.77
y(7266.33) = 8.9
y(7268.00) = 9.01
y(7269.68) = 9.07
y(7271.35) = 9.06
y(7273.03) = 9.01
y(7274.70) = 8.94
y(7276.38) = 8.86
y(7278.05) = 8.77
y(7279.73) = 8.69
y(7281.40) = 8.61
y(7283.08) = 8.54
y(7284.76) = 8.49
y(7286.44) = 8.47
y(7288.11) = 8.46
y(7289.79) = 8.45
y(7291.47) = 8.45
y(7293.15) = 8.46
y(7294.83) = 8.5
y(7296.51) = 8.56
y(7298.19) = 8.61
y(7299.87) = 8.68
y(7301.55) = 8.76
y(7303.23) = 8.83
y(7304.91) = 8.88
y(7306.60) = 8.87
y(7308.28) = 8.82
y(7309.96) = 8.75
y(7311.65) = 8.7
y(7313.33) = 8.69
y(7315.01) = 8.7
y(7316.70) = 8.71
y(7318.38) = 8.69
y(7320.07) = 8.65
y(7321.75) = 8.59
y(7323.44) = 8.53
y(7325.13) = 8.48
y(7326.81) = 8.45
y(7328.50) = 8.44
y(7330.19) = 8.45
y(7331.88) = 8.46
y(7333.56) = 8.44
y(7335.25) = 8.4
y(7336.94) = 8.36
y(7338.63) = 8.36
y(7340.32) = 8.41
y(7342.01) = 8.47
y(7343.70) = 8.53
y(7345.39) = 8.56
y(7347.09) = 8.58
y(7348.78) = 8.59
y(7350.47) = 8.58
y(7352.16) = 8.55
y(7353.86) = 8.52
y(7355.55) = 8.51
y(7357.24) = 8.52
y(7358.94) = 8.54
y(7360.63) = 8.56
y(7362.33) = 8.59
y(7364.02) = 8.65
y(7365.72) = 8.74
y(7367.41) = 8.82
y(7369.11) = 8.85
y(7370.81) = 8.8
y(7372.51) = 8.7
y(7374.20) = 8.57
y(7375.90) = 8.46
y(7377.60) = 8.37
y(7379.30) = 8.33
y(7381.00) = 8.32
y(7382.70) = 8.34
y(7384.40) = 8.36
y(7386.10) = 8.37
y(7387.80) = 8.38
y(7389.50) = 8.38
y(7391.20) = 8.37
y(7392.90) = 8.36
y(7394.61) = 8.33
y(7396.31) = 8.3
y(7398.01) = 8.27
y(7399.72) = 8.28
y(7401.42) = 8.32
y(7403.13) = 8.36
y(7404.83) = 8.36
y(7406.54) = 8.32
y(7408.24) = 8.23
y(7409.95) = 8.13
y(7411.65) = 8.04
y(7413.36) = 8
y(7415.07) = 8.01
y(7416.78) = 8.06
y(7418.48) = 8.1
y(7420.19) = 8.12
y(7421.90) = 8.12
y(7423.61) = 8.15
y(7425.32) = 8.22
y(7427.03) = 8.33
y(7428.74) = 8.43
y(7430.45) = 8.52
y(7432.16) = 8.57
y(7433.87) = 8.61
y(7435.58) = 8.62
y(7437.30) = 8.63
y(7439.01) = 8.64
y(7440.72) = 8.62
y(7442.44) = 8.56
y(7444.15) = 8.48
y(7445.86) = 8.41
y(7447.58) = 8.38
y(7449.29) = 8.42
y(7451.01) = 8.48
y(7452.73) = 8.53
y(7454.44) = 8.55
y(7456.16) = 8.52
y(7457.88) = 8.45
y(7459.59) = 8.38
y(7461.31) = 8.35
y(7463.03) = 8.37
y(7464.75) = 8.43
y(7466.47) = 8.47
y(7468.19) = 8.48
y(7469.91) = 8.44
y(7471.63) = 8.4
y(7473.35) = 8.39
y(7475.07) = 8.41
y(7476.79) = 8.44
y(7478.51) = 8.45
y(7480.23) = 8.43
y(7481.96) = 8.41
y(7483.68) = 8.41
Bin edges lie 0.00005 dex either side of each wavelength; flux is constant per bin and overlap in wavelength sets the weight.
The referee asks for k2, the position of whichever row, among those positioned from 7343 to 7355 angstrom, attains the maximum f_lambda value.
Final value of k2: 7348.78 angstrom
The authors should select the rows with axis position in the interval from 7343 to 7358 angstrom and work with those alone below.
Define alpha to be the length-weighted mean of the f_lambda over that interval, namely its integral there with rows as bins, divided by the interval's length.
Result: 8.55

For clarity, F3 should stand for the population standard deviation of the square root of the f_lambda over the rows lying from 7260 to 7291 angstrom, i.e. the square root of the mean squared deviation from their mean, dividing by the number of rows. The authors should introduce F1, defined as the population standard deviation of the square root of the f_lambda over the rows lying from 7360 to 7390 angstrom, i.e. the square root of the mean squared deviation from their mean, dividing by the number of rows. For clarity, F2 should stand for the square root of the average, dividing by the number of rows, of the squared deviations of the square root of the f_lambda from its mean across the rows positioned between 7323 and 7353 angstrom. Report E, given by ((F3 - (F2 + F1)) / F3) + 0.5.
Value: 0.3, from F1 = 0.031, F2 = 0.012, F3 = 0.036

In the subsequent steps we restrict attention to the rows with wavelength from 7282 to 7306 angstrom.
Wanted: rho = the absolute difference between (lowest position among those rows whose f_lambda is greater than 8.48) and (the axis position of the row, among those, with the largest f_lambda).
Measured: 21.8 angstrom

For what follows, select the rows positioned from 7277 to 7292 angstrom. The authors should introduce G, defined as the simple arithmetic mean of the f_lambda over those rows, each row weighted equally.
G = 8.55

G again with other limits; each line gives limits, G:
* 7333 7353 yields 8.49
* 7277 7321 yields 8.65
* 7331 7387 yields 8.52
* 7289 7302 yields 8.56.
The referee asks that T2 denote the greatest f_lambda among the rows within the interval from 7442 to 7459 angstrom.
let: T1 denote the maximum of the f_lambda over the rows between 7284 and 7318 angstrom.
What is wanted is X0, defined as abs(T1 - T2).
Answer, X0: 0.3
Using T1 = 8.88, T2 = 8.56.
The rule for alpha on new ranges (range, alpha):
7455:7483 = 8.43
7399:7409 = 8.32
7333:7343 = 8.41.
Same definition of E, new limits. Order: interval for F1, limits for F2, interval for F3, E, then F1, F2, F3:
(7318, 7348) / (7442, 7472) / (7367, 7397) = 0.7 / 0.016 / 0.011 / 0.032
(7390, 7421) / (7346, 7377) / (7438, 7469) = -1.5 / 0.023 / 0.019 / 0.014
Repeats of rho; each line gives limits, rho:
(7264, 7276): 5.0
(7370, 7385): 0.0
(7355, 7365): 8.5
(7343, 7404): 25.4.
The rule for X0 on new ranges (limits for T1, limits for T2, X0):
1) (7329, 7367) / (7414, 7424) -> 0.6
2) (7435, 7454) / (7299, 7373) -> 0.2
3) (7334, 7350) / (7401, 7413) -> 0.2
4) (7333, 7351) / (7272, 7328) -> 0.4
